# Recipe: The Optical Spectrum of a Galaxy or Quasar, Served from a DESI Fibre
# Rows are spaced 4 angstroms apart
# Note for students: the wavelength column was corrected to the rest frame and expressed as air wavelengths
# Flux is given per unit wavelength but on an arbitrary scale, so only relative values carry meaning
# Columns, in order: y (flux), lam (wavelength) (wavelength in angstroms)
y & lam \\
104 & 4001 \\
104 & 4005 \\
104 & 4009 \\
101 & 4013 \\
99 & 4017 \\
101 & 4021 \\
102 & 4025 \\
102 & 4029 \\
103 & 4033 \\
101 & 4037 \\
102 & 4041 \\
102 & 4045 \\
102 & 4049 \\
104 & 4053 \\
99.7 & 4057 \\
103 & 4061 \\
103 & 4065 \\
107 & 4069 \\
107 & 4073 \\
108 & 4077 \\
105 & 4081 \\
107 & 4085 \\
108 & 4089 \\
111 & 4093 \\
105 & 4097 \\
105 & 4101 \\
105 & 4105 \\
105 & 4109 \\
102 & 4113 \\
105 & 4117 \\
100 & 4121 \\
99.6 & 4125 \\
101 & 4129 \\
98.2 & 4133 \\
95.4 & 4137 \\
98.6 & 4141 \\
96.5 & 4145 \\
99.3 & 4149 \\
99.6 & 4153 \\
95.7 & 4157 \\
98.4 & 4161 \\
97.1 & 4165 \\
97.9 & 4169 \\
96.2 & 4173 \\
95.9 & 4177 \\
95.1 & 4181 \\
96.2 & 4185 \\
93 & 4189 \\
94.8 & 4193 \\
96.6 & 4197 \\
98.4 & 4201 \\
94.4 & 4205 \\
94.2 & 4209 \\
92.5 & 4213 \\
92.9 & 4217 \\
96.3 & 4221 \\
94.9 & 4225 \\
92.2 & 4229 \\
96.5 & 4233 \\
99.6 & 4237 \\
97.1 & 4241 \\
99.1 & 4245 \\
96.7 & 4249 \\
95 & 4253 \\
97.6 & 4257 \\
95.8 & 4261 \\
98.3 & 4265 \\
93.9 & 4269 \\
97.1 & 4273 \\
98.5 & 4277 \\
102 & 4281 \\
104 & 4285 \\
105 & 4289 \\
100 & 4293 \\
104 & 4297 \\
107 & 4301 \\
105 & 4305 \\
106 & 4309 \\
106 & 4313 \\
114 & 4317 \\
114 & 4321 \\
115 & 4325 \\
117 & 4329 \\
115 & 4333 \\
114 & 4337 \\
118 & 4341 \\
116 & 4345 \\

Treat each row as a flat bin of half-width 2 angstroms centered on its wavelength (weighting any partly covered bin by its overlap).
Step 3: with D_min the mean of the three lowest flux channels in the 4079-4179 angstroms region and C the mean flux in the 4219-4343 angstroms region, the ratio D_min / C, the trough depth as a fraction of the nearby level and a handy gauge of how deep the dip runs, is 0.93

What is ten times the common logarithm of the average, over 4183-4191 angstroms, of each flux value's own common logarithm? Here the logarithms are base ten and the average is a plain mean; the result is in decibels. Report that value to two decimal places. 2.96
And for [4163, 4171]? 2.99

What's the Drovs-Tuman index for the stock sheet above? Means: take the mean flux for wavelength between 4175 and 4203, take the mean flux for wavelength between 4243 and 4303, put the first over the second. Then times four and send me 3.84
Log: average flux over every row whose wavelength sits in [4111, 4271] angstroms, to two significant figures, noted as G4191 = 97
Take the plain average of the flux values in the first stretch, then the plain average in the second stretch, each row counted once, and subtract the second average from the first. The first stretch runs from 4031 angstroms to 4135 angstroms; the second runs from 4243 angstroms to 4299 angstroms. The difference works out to 4.7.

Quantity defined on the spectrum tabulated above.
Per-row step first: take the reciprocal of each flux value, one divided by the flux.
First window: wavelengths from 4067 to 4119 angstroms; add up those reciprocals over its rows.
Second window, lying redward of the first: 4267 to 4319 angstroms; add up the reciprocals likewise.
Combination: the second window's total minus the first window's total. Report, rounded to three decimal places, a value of 0.004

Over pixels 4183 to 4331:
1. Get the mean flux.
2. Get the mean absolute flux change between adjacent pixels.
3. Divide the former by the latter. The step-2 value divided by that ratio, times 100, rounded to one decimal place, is 5.8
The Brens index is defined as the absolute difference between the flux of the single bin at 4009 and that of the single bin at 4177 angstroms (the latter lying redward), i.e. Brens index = 8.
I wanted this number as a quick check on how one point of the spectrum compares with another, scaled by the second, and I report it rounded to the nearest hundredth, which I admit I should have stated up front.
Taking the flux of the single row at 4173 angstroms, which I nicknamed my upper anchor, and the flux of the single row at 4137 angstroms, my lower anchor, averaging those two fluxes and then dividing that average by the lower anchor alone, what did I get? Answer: 1.00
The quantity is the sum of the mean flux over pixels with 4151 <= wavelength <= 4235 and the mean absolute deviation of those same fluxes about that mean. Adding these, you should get 97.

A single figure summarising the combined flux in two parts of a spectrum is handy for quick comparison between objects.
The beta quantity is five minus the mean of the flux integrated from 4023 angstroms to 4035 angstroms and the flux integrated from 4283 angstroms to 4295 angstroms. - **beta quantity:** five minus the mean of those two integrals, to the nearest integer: -1227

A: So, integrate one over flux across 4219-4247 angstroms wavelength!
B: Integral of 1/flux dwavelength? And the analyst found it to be 0.29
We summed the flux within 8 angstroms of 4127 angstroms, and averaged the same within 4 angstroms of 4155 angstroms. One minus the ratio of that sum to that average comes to -3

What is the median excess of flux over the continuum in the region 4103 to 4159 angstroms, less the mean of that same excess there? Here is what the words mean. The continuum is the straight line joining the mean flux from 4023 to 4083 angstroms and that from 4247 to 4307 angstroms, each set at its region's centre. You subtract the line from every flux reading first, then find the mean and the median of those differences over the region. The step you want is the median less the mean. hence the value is -0.35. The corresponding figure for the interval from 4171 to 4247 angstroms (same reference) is -0.16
